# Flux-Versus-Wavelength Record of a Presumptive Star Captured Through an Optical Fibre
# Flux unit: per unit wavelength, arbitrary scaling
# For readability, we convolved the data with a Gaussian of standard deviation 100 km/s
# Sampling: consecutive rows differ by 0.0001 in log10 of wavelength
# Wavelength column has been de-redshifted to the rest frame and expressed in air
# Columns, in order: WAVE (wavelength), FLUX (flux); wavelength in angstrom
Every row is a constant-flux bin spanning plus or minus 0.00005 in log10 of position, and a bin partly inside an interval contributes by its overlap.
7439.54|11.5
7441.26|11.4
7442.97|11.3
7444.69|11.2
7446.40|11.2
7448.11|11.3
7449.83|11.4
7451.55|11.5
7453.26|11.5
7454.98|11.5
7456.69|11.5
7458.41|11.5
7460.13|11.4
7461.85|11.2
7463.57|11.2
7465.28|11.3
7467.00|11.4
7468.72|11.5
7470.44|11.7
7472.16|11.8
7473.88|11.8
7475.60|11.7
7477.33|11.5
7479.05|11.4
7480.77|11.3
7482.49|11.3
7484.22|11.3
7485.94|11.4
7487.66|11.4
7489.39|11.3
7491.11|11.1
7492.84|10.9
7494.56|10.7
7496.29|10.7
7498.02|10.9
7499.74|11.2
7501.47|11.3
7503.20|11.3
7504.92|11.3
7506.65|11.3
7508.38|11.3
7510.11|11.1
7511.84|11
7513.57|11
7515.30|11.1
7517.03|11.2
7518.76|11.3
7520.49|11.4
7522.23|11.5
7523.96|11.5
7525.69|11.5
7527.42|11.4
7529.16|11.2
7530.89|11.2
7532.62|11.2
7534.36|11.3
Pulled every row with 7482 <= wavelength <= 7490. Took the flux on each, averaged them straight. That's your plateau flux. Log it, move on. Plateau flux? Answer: 11.3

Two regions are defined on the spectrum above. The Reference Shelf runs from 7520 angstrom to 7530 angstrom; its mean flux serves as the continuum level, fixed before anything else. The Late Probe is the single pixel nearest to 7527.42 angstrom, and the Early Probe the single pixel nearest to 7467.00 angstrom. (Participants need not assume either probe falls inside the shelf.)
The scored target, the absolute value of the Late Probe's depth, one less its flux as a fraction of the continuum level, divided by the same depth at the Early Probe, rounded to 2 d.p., 1.00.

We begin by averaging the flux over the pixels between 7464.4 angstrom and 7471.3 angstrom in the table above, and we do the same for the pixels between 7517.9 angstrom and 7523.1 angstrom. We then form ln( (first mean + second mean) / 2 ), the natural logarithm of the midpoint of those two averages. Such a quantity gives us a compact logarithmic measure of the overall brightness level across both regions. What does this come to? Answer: 2.44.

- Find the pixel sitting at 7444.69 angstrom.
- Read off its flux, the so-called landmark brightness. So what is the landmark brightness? 11.2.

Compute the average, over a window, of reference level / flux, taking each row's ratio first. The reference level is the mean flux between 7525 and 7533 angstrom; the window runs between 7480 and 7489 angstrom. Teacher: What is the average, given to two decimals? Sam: 1.00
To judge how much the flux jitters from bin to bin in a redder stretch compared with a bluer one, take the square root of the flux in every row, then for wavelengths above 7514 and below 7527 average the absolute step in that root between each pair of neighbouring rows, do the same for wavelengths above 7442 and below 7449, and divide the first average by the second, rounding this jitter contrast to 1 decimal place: 1.0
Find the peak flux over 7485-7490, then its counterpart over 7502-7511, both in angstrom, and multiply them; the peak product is 129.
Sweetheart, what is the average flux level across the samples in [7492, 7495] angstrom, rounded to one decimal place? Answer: 10.8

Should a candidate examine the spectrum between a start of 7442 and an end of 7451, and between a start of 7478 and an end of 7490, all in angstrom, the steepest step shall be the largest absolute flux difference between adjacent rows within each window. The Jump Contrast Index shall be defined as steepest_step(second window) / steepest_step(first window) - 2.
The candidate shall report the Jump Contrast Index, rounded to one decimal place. -1.0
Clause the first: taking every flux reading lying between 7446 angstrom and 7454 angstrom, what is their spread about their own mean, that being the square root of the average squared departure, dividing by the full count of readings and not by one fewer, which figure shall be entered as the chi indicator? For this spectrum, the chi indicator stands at 0.117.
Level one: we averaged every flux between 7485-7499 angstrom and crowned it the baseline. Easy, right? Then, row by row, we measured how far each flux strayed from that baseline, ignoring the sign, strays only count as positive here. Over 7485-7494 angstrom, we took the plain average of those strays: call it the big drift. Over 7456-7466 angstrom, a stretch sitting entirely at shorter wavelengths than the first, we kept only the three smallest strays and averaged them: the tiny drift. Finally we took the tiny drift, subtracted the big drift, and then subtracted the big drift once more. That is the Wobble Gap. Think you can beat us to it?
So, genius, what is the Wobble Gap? -0.28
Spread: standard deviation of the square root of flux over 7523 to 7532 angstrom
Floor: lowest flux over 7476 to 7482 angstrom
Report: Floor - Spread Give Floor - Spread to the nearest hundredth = 11.28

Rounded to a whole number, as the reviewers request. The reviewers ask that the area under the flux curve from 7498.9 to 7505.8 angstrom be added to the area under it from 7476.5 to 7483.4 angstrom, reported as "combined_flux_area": 156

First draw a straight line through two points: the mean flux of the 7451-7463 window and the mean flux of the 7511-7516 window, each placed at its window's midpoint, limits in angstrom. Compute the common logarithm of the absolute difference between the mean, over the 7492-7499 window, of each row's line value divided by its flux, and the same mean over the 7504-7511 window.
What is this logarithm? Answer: -1.31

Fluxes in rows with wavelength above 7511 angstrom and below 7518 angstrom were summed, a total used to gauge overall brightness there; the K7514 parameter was 44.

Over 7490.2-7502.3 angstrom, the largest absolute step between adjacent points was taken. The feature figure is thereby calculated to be 0.30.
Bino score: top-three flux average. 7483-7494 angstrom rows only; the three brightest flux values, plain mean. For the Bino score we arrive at 11.4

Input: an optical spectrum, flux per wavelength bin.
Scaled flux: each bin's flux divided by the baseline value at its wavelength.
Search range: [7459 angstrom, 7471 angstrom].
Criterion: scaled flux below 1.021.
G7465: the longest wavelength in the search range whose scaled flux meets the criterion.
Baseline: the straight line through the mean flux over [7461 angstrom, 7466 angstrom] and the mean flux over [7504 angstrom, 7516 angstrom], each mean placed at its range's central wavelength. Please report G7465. 7467.00 angstrom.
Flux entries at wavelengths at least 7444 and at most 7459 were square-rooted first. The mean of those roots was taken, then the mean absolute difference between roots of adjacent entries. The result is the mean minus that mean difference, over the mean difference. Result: 606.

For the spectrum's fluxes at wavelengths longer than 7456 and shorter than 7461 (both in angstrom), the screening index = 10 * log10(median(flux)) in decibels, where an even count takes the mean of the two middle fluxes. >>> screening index 10.6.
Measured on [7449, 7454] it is 10.6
